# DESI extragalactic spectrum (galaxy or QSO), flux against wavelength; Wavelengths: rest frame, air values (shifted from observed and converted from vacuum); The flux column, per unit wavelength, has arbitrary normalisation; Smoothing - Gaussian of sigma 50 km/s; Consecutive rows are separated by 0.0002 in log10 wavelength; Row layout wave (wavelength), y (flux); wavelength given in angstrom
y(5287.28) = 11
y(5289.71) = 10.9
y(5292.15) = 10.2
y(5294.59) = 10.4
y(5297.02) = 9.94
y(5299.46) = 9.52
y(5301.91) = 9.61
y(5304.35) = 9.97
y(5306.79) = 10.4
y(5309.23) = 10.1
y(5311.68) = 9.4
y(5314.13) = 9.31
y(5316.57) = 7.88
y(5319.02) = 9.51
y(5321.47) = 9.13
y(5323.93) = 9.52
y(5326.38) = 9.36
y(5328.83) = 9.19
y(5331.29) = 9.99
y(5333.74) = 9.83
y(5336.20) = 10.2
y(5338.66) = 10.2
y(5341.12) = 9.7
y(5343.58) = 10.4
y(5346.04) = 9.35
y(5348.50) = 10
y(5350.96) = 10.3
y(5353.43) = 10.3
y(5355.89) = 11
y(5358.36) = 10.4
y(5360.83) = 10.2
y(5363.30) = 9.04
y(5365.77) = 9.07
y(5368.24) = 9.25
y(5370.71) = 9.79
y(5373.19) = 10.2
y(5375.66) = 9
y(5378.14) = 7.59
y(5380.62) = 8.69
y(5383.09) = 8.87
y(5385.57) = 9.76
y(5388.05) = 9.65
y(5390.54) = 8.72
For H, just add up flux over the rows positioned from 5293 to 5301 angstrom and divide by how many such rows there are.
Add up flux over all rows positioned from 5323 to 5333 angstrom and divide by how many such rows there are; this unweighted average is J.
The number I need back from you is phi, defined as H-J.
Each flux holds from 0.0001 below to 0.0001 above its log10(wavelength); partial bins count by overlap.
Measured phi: 0.4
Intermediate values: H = 10.0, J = 9.5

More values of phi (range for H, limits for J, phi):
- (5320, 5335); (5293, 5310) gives -0.5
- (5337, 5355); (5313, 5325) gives 1.0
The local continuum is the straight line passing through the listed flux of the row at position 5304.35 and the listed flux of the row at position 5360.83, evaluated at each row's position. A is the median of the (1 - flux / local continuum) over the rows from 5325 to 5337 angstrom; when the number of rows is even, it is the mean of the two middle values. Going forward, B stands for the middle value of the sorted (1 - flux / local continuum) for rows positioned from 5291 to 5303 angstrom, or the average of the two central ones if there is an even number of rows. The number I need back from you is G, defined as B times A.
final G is 0.0000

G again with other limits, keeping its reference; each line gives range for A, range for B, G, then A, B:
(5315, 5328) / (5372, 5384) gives 0.0096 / 0.07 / 0.14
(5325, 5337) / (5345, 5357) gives -0.0003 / 0.03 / -0.01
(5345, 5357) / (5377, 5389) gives -0.0018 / -0.01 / 0.14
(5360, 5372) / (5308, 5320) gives 0.0057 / 0.10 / 0.06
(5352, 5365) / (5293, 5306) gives 0.0000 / -0.01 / 0.00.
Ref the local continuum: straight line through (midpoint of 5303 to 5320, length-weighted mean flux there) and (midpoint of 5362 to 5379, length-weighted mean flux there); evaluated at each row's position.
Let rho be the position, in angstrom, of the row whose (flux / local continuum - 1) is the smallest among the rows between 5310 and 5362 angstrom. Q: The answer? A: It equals 5316.57 angstrom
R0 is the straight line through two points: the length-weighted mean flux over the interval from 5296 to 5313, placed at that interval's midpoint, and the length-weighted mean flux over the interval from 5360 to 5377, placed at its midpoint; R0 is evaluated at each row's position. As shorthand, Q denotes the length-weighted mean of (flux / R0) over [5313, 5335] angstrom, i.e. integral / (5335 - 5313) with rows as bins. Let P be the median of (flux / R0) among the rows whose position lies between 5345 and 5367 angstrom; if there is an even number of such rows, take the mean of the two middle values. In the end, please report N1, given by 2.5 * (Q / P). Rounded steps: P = 1.07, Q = 0.96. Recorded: 2.23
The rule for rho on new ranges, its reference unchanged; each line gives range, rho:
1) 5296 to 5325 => 5316.57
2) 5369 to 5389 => 5378.14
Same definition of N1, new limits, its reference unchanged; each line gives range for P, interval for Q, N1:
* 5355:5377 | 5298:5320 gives 2.35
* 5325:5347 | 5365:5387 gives 2.38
